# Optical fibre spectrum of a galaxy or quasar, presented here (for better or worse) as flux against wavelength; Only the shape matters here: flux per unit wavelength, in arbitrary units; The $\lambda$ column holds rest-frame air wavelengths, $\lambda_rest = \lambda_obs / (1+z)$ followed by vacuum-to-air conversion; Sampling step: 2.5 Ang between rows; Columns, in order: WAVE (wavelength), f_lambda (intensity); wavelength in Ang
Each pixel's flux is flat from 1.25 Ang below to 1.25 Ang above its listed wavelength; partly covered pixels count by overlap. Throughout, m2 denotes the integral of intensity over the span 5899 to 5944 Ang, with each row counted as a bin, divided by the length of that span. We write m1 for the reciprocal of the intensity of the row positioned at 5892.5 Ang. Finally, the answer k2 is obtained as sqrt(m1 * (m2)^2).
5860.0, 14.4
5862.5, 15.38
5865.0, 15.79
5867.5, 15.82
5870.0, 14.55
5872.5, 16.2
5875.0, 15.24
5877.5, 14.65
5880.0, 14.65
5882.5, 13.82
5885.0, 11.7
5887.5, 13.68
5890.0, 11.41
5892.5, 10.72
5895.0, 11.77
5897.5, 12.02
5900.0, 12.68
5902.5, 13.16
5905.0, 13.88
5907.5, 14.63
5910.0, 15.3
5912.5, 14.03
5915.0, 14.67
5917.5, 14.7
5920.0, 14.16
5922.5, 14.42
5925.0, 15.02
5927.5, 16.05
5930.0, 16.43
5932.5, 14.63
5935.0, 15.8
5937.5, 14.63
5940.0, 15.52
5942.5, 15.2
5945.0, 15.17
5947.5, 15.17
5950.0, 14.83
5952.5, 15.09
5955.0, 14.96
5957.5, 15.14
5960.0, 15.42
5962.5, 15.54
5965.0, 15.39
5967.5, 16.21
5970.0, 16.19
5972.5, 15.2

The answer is 4.5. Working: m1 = 0.093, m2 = 14.7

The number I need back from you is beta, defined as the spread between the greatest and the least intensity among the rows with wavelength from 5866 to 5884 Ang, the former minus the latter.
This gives 2.38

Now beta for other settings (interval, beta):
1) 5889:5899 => 1.30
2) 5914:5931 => 2.27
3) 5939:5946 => 0.35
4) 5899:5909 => 1.95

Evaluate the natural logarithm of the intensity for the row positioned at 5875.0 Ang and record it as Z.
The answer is 2.72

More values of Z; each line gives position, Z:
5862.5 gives 2.73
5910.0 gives 2.73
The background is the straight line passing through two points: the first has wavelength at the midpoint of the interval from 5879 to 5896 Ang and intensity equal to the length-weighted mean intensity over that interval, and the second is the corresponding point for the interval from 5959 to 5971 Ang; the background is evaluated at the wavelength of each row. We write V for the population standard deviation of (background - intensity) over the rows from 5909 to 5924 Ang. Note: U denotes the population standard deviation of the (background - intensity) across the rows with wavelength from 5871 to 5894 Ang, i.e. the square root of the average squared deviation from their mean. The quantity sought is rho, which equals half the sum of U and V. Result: 1.28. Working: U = 2.0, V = 0.5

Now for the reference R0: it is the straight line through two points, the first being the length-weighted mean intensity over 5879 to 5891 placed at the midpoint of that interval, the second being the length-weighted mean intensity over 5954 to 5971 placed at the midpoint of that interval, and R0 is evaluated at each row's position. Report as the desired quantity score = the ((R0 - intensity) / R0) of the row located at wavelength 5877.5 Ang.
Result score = -0.144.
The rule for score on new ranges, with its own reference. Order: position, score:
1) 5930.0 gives -0.133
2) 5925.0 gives -0.047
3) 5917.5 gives -0.043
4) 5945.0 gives -0.012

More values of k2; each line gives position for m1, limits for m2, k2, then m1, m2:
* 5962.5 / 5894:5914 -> 3.4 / 0.064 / 13.5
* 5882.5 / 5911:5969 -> 4.1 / 0.072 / 15.1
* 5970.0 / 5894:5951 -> 3.6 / 0.062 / 14.5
